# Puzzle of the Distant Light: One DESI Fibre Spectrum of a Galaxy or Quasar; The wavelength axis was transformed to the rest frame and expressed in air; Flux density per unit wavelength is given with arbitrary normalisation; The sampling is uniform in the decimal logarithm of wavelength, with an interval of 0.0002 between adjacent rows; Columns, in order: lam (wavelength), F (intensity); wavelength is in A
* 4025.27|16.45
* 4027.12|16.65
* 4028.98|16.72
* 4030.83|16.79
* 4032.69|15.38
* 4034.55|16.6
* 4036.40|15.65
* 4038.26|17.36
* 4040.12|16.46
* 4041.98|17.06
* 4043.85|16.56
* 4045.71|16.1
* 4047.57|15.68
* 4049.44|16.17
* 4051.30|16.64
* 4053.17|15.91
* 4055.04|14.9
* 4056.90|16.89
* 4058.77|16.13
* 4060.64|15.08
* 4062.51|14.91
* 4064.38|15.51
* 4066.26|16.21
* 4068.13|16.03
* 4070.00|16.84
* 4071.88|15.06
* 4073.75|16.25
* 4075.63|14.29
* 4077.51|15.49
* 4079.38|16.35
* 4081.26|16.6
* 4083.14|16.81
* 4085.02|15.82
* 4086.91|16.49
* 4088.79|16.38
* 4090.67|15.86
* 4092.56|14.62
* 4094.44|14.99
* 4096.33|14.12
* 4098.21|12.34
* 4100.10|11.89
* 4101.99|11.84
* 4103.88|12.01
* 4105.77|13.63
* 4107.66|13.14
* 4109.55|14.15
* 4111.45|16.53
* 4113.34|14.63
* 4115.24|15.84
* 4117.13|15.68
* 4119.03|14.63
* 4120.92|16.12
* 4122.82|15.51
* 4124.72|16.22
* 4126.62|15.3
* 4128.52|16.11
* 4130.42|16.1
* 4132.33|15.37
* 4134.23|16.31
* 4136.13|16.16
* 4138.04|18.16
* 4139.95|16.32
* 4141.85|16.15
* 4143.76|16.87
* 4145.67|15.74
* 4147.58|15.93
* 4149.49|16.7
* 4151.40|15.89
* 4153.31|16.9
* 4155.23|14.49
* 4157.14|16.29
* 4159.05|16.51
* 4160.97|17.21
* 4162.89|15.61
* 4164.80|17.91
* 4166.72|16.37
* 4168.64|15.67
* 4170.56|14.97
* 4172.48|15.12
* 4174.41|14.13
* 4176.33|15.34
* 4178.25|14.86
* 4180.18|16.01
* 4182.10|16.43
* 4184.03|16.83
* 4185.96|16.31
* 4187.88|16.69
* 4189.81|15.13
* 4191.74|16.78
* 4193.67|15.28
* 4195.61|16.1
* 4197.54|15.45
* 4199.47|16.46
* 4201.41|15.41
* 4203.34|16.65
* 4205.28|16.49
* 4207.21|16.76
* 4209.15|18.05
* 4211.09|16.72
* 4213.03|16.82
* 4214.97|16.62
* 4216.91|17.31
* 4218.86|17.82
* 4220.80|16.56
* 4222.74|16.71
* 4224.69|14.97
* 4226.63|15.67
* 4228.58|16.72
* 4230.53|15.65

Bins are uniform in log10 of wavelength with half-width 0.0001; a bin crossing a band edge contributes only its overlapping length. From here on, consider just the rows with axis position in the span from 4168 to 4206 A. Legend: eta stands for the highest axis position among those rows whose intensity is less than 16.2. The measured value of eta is 4201.41 A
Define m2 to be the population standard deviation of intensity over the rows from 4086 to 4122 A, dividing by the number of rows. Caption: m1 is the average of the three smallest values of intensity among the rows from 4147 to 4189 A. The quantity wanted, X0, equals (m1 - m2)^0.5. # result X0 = 3.6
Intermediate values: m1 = 14.5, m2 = 1.6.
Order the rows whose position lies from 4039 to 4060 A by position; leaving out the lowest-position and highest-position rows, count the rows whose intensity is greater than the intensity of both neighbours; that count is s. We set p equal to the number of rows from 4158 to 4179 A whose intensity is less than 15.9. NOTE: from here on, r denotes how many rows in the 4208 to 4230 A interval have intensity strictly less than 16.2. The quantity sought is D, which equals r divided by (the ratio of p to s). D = 1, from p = 7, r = 2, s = 3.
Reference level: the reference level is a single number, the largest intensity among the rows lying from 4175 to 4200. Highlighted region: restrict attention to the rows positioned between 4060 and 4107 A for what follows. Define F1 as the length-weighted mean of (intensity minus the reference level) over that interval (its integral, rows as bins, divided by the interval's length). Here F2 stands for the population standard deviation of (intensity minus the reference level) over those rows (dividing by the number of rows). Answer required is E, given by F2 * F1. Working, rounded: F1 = -1.83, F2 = 1.6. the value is -2.84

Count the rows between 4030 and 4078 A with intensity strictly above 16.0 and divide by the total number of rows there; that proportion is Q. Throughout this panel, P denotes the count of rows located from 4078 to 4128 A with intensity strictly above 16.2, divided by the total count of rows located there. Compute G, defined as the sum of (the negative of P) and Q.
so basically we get 0.31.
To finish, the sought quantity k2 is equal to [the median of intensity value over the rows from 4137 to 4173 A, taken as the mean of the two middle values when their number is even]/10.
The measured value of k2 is 1.63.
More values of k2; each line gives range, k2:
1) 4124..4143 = 1.62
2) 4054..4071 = 1.60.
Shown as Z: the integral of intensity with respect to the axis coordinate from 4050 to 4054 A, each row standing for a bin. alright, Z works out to 65.1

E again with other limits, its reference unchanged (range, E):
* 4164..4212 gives -0.70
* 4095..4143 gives -3.05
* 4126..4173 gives -0.54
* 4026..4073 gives -0.48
